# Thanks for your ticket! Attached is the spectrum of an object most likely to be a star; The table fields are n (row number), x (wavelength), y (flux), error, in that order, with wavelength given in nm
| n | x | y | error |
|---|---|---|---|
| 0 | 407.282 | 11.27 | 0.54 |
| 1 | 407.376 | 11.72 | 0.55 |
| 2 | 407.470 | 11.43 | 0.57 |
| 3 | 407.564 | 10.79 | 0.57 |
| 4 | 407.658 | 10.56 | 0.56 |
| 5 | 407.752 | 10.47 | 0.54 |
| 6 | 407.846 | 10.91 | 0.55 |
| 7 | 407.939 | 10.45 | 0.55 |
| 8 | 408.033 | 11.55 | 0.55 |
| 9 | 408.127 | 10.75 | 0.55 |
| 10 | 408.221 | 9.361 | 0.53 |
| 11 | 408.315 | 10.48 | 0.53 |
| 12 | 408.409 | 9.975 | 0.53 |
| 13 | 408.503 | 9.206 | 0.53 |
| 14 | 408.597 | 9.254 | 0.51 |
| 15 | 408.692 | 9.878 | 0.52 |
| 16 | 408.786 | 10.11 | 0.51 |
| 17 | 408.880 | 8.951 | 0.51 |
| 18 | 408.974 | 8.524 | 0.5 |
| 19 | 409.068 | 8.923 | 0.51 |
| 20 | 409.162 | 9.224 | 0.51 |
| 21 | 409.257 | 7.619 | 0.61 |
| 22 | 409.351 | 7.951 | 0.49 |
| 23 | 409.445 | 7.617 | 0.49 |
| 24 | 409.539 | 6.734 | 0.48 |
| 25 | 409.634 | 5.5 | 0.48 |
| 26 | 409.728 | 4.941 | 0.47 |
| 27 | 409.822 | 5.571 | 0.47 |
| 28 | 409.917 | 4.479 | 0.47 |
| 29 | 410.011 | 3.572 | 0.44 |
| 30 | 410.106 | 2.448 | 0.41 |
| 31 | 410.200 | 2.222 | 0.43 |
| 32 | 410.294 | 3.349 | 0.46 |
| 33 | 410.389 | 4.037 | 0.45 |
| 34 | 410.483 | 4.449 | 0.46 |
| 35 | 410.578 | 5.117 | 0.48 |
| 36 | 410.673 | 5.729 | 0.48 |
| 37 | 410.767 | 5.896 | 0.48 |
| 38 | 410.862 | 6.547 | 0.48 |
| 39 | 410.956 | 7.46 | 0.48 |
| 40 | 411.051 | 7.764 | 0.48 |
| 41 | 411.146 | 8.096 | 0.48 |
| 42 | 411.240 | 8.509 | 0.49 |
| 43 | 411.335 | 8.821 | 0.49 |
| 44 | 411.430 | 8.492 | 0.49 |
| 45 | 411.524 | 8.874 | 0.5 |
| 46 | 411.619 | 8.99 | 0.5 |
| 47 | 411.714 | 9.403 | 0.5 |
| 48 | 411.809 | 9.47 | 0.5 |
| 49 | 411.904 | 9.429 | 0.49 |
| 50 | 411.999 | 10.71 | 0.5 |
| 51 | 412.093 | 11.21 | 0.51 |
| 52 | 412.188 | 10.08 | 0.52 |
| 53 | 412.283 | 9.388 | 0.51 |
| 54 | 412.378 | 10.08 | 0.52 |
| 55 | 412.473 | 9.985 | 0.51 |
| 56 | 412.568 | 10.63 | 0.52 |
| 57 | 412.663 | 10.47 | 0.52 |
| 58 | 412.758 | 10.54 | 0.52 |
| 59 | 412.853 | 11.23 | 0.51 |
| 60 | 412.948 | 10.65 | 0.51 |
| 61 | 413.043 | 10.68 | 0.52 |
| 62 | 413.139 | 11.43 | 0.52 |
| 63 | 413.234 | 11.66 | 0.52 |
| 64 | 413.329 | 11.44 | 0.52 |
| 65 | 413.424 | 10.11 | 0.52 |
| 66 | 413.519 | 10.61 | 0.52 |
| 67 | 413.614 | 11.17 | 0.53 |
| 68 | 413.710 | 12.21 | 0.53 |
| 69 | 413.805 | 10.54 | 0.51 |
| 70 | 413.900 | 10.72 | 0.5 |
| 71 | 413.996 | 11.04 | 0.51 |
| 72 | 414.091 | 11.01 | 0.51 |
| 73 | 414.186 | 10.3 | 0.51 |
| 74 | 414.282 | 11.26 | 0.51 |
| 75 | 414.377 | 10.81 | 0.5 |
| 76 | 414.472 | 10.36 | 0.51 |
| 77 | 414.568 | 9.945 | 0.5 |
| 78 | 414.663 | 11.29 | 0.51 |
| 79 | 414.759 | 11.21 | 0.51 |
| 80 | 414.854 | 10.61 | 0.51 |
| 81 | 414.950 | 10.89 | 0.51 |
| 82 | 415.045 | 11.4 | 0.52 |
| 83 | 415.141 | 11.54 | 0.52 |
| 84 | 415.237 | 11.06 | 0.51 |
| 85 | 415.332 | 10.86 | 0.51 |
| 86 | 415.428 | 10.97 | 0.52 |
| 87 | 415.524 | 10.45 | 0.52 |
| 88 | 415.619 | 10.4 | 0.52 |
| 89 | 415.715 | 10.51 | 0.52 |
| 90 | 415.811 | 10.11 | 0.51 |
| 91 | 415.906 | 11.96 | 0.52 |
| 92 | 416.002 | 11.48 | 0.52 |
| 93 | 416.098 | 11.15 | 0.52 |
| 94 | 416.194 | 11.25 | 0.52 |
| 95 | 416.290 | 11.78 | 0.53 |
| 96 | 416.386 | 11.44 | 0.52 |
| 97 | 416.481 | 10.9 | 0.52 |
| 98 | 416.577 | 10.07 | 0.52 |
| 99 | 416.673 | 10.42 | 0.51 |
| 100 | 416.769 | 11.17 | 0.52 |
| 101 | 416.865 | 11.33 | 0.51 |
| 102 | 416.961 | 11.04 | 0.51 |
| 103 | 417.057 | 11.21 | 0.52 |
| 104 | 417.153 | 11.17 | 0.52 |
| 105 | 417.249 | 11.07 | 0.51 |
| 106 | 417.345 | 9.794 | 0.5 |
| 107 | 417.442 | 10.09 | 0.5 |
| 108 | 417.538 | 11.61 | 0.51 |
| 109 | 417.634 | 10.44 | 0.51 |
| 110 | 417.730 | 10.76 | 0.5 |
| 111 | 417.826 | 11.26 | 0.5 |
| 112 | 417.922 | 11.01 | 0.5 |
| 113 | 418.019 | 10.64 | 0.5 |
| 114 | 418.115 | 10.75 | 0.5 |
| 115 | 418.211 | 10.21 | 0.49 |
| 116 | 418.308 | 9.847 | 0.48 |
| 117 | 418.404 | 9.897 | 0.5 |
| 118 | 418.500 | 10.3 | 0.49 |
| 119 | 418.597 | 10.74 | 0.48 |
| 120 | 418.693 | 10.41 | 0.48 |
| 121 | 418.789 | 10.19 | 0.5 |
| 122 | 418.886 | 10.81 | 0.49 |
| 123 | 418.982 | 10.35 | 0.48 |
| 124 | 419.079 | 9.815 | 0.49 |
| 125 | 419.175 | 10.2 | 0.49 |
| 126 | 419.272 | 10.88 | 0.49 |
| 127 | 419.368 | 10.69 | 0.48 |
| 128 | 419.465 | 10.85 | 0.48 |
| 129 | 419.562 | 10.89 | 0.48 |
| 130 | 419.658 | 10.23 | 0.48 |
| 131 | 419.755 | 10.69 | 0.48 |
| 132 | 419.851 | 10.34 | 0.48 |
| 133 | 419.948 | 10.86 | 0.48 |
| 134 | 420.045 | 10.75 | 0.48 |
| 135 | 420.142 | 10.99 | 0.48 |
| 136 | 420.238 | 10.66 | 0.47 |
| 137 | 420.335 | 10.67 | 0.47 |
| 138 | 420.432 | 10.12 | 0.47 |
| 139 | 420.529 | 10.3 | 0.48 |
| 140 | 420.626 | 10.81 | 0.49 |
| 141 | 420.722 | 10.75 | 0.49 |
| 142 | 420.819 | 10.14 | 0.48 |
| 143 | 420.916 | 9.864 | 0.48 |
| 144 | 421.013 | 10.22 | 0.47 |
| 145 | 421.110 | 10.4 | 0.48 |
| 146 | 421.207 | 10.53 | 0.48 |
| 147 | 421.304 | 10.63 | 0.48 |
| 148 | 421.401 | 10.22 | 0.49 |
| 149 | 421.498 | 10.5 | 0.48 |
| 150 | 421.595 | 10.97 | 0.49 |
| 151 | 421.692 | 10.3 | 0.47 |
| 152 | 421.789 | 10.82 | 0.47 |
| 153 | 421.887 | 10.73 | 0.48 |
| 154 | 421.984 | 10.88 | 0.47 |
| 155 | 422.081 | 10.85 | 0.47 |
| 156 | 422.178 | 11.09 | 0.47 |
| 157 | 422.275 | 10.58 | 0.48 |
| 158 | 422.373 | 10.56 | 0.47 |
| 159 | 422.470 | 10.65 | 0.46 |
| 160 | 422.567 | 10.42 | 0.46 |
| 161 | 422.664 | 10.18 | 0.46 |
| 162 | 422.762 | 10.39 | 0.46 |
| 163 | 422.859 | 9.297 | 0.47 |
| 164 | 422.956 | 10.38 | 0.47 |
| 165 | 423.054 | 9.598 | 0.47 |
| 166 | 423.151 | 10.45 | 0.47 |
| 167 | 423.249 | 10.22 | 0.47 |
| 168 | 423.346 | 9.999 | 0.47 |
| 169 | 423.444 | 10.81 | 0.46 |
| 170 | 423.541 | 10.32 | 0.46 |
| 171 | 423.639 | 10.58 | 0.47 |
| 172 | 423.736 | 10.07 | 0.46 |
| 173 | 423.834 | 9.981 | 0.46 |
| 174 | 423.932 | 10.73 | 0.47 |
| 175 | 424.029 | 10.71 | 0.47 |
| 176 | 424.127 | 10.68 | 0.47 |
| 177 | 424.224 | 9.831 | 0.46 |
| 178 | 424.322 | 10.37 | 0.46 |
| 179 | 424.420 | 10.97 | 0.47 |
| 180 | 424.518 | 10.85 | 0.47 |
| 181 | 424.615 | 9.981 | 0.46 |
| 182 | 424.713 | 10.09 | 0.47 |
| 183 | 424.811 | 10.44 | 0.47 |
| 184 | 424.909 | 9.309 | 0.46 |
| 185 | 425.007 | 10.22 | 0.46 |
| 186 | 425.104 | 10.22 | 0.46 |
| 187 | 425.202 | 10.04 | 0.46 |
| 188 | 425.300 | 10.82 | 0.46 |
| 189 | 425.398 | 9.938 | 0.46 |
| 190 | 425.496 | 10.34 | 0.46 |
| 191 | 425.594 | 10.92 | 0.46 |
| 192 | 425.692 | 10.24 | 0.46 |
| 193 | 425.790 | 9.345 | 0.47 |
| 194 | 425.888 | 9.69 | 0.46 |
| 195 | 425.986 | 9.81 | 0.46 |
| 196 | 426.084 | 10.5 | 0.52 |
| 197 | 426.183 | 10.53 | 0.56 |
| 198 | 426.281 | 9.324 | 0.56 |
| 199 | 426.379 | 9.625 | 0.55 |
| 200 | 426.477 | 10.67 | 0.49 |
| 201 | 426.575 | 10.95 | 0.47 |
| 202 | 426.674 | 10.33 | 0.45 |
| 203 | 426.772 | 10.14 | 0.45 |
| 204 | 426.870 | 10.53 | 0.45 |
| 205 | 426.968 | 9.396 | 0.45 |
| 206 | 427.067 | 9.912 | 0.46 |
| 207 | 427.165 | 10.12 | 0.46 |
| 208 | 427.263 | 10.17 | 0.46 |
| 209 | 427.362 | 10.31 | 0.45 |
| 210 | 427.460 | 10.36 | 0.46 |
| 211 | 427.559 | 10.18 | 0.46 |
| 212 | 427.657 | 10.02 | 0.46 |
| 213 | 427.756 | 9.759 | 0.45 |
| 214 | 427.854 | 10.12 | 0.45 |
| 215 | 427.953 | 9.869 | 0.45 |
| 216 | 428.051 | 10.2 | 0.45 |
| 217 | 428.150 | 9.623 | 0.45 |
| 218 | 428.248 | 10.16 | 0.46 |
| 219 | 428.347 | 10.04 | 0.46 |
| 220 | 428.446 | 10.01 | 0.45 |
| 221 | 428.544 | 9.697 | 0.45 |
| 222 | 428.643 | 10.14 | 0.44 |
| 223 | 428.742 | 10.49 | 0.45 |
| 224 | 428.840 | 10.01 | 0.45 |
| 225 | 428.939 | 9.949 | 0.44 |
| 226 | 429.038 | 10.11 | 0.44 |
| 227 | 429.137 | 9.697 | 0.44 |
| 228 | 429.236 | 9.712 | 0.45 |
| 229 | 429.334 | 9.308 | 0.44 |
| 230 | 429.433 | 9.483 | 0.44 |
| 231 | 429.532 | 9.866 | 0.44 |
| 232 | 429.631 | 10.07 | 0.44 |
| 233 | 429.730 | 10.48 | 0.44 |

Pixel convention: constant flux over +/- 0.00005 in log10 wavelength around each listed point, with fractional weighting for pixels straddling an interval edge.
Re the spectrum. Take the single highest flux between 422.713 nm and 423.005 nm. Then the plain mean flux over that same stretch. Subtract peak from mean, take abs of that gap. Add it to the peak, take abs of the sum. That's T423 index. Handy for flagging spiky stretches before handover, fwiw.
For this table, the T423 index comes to 10.8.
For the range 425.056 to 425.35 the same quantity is 11.3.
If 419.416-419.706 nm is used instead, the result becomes 11.1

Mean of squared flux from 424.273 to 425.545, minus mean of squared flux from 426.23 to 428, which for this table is 4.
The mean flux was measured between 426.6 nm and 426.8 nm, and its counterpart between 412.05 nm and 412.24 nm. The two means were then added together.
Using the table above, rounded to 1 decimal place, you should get 20.9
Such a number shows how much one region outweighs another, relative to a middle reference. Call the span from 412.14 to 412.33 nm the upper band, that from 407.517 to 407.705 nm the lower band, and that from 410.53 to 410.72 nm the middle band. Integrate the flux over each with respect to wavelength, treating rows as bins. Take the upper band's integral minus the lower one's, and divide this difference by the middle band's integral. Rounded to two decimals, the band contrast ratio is -0.15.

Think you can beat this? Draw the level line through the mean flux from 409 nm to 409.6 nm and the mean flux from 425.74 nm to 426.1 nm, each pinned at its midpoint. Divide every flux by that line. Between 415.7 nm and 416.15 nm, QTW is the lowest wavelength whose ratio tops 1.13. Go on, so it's 415.715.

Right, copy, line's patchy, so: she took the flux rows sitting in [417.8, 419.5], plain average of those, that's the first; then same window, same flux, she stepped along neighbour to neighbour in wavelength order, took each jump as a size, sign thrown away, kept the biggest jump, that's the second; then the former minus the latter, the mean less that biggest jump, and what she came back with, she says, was 9.8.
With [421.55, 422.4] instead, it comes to 10.1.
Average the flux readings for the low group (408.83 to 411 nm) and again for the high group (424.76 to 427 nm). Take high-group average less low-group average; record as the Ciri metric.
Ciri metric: 4.2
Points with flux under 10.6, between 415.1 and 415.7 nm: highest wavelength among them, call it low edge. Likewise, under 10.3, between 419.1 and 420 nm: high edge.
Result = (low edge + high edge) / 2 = 417.64 nm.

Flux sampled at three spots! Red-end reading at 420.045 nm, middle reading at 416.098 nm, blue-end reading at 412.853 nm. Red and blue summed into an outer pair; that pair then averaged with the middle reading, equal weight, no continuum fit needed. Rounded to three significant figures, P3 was 16.6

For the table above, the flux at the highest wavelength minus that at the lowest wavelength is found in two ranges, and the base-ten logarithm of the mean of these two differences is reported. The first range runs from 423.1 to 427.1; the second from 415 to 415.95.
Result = -2.0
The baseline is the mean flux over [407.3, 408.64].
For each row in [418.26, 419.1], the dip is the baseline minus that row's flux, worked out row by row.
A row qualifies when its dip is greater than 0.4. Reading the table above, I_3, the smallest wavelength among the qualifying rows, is 418.308 nm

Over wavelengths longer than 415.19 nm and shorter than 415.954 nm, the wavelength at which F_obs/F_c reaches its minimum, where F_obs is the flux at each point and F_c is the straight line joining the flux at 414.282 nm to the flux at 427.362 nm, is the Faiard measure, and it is 415.811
